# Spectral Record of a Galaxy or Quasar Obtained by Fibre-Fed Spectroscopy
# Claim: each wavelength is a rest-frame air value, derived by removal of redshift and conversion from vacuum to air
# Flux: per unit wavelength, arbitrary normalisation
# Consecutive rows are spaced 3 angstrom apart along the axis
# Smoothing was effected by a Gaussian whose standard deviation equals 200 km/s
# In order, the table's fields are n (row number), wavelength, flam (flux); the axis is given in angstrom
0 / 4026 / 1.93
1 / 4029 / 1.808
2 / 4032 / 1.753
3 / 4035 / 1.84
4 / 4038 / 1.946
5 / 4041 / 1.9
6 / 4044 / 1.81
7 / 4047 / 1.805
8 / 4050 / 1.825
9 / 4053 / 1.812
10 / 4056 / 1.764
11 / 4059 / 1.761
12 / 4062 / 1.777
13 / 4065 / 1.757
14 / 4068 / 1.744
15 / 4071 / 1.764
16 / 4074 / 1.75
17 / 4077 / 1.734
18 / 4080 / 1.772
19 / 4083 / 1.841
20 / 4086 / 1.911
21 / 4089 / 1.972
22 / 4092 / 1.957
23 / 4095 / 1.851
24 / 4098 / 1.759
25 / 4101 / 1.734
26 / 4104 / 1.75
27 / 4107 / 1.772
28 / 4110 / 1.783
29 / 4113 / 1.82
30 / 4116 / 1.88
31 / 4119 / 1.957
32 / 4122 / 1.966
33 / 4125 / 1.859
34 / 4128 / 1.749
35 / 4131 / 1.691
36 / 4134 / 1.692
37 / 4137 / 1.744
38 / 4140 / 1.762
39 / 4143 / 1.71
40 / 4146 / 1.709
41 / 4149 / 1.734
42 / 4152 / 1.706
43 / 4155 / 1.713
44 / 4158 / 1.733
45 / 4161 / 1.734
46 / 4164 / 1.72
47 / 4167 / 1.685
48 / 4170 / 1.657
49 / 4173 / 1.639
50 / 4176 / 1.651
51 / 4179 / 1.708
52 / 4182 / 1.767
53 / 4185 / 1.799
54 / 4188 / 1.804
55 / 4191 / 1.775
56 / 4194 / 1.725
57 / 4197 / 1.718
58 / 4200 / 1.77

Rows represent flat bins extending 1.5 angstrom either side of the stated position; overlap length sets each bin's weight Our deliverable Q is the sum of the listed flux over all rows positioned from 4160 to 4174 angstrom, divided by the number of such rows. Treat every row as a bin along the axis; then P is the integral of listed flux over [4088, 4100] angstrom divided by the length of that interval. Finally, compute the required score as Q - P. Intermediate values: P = 1.87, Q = 1.69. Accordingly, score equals -0.19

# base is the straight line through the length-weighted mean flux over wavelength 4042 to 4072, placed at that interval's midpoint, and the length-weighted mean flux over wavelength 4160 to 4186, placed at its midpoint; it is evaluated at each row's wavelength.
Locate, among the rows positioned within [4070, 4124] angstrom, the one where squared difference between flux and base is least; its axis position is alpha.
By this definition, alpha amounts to 4104 angstrom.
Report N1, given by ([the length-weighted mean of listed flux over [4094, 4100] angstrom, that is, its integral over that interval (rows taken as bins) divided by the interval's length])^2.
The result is 3.22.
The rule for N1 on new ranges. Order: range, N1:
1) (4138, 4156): 2.97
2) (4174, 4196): 3.04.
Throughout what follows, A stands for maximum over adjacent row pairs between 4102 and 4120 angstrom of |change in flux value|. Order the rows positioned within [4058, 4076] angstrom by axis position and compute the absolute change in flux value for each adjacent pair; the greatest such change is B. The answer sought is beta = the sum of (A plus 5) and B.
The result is 5.097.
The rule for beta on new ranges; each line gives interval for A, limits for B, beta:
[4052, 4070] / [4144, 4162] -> 5.076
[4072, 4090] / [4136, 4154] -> 5.122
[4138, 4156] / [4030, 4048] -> 5.158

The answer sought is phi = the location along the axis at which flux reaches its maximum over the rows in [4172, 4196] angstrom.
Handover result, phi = 4188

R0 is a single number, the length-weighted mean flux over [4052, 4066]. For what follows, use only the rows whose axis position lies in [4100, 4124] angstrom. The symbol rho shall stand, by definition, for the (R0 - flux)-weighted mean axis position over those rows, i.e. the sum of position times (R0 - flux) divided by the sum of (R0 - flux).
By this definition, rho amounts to 4121.1 angstrom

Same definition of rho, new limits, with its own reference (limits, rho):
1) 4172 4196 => 4176.3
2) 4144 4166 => 4154.5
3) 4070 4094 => 4090.4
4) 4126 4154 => 4140.3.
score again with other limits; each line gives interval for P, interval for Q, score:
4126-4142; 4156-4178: -0.04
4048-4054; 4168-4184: -0.13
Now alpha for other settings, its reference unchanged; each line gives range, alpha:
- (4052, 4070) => 4062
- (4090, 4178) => 4104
